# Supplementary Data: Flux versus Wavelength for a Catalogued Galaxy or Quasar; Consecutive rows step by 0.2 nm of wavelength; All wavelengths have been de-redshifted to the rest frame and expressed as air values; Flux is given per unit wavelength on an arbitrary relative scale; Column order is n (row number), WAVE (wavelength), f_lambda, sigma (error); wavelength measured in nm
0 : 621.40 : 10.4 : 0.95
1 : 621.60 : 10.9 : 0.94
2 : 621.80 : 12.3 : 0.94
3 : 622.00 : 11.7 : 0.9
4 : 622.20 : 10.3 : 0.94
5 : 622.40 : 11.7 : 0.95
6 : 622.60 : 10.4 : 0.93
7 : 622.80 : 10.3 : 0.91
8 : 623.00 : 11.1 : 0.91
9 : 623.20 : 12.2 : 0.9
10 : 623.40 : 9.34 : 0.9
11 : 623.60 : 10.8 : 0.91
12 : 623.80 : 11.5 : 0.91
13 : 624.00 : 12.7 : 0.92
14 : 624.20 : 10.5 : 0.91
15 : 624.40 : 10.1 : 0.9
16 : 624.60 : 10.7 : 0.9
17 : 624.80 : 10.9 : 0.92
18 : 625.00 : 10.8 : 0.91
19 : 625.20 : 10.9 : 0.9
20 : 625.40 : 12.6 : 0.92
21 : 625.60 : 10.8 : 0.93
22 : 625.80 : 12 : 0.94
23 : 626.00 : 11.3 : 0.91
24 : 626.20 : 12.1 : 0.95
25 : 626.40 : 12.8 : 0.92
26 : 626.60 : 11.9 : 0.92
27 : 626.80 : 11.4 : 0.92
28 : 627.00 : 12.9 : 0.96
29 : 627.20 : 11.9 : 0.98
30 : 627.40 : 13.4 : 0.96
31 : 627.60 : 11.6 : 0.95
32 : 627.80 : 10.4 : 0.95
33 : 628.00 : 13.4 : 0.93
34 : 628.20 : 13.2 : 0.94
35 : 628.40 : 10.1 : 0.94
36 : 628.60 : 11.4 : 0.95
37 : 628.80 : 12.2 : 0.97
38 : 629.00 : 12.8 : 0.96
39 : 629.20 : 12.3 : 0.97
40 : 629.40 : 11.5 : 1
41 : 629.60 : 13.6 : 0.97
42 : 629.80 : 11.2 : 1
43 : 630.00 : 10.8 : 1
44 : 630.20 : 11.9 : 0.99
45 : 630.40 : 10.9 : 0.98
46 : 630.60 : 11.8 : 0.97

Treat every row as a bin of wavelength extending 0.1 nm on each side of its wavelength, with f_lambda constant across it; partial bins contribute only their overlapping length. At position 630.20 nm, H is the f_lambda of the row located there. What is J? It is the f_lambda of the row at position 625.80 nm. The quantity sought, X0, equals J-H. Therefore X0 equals 0.1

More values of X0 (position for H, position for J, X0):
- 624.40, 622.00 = 1.6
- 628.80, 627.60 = -0.6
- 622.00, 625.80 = 0.3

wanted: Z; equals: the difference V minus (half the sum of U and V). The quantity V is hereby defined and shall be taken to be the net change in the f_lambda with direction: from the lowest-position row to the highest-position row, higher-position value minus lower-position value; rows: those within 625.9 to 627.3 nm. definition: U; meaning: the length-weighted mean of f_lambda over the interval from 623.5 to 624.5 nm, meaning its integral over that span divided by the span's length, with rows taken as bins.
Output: -5.3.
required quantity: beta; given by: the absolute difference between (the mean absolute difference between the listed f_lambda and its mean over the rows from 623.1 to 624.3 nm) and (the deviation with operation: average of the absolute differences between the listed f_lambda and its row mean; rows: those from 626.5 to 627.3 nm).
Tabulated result 0.52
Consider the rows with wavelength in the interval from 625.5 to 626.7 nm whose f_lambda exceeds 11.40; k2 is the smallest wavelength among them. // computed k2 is 625.80 nm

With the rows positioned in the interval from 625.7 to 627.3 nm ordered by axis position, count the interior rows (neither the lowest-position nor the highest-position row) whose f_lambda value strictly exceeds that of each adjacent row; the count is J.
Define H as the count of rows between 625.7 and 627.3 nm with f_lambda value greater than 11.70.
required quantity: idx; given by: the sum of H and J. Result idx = 8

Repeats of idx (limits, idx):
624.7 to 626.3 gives 5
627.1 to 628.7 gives 6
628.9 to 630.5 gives 6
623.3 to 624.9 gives 2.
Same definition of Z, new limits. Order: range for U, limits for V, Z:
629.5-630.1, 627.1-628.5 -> -6.8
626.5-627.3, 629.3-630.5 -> -6.3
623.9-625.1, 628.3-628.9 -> -4.4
